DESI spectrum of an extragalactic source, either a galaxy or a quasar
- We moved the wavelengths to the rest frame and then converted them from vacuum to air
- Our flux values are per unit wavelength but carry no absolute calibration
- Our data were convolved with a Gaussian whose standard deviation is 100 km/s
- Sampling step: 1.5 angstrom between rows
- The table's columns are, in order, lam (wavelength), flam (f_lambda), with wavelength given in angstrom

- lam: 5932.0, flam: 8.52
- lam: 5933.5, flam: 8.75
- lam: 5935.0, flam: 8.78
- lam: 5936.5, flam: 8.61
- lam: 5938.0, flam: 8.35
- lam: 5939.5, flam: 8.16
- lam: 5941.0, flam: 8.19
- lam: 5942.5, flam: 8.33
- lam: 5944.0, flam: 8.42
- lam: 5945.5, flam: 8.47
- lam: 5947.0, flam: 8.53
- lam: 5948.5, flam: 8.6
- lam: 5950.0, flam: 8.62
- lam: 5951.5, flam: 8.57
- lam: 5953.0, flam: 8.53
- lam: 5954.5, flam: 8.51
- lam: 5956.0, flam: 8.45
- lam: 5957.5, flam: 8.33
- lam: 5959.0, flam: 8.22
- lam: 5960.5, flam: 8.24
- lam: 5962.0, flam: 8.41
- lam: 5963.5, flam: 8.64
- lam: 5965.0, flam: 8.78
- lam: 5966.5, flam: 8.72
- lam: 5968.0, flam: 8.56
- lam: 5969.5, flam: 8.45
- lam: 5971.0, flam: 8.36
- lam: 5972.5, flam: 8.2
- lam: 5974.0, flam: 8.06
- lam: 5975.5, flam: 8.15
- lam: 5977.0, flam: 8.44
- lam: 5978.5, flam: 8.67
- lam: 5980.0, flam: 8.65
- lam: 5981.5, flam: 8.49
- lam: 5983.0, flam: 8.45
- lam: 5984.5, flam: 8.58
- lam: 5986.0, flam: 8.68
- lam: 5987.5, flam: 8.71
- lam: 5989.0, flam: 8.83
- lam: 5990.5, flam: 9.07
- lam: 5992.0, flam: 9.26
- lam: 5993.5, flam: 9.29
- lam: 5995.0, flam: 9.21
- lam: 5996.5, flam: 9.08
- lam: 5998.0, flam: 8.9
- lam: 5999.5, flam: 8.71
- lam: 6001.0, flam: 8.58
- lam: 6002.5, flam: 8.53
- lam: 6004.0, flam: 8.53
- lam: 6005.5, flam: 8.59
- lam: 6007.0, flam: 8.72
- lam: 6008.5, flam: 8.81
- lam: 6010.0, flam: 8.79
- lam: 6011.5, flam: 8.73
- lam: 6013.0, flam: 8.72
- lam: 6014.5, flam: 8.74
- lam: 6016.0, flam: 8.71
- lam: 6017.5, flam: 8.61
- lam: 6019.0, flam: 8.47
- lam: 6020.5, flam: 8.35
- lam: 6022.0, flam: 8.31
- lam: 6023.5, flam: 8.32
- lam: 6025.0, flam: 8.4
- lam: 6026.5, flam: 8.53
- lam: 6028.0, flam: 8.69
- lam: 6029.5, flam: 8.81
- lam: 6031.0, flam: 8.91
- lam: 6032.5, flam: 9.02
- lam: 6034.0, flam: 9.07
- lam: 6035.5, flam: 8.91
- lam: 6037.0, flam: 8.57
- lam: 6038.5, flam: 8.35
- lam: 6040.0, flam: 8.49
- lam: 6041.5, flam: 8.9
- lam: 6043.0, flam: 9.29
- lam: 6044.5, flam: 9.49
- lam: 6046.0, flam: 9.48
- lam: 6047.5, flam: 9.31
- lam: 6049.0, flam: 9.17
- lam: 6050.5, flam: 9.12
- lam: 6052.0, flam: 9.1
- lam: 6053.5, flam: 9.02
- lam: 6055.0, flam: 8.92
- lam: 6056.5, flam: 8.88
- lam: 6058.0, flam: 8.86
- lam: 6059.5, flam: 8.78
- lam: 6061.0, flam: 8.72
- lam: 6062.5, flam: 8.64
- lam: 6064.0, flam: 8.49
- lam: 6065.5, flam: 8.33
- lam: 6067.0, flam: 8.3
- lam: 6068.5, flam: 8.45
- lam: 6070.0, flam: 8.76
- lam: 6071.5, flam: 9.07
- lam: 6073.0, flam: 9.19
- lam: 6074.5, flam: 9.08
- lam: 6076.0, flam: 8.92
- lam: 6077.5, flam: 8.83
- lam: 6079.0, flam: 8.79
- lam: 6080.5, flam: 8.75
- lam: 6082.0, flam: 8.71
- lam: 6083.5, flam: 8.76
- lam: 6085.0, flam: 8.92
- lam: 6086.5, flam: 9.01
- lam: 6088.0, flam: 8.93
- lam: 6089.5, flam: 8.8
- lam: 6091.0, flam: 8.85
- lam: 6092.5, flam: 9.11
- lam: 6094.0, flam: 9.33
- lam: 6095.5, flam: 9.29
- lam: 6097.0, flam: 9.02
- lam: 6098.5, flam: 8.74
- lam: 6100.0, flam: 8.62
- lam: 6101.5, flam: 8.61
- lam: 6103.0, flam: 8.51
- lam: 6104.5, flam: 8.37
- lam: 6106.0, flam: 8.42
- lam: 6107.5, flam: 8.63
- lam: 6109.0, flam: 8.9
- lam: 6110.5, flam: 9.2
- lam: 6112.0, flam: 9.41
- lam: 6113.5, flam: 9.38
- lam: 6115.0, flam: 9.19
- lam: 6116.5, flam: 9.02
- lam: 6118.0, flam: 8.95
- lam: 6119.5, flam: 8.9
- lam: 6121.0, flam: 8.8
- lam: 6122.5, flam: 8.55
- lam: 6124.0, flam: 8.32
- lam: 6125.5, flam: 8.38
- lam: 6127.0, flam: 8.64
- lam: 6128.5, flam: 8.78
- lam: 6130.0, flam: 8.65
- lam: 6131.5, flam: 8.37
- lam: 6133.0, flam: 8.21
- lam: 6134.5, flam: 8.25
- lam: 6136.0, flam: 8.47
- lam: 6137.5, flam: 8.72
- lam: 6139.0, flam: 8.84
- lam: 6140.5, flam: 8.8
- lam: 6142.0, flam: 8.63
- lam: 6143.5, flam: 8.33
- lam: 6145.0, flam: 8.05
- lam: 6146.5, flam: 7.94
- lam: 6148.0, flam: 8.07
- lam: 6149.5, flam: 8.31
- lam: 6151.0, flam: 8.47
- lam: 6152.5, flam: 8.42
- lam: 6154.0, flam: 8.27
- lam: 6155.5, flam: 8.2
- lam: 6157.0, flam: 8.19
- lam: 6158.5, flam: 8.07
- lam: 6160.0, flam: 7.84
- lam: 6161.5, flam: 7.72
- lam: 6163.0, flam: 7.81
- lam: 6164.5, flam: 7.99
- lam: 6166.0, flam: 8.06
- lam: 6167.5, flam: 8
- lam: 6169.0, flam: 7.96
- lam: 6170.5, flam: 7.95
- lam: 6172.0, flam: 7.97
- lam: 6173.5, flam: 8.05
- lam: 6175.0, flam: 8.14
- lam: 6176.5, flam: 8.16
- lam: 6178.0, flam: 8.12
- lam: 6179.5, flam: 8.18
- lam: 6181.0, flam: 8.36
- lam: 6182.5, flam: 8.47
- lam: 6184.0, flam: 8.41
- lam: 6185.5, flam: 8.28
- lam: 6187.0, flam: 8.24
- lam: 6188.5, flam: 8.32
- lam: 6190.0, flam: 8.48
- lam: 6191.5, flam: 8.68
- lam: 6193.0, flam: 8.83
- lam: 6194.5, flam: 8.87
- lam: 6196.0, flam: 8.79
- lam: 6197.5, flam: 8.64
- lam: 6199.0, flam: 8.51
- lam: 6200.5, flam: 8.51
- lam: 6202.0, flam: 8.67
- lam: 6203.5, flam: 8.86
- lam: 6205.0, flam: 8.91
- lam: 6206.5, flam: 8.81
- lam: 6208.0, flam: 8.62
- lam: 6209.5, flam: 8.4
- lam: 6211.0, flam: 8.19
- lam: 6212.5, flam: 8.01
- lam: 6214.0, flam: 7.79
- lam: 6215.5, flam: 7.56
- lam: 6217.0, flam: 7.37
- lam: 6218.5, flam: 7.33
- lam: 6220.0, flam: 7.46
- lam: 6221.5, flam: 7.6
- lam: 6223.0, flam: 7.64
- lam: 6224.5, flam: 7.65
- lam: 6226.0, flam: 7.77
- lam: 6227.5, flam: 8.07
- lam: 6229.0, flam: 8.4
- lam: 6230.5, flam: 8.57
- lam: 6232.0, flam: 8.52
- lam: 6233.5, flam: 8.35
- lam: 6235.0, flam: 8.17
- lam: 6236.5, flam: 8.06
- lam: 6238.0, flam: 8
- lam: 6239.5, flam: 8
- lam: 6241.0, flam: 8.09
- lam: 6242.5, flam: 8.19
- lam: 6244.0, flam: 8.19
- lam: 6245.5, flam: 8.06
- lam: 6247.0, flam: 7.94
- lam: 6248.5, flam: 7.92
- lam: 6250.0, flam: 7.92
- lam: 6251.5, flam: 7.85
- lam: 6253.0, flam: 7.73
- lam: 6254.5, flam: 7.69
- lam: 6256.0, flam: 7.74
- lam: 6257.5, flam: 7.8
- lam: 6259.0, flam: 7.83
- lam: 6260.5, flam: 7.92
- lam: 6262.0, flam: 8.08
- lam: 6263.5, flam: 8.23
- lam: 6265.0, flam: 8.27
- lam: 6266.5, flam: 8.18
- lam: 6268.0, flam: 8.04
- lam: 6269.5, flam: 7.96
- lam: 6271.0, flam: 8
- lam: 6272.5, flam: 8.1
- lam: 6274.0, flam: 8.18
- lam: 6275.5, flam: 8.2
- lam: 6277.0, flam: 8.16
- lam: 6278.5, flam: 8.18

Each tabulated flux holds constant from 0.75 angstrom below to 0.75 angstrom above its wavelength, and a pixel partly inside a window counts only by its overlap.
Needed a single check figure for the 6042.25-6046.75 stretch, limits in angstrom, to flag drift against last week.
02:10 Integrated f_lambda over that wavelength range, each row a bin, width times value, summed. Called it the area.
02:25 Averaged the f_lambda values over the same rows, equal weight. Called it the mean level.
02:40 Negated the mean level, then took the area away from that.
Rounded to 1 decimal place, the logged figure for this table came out -51.8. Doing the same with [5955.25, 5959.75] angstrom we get -45.8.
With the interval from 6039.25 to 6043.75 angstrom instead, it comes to -48.9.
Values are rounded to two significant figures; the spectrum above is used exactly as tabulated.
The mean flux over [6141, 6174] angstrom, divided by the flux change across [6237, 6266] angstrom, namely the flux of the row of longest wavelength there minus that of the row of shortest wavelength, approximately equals 30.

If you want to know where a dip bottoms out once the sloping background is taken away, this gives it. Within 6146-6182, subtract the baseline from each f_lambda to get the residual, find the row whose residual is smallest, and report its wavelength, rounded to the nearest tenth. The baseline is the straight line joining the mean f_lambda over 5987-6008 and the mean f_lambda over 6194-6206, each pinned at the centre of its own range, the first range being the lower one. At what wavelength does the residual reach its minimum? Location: 6161.5 angstrom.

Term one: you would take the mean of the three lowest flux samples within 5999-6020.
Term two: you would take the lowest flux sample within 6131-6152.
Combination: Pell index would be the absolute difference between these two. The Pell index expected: 0.6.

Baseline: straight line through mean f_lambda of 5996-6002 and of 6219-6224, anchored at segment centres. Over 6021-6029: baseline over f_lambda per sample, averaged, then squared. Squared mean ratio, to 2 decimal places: 1.05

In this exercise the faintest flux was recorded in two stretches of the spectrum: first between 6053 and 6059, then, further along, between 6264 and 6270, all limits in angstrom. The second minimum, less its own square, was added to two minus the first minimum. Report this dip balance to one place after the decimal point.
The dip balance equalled -62.3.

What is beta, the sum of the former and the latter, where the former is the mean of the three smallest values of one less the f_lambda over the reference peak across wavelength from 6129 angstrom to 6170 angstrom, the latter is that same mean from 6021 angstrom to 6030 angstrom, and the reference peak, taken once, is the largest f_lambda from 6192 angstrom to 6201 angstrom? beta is 0.031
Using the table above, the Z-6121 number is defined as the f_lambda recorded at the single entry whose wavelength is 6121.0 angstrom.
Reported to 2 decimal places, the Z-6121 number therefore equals 8.80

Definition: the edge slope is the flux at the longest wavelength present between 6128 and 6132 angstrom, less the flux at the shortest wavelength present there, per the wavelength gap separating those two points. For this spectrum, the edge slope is -0.14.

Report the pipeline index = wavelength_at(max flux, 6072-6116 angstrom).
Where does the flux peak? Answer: 6112.0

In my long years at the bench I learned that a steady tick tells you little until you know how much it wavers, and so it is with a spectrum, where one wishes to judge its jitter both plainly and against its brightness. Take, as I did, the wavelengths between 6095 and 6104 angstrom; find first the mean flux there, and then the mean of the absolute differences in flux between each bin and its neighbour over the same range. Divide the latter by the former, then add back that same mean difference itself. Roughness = 0.17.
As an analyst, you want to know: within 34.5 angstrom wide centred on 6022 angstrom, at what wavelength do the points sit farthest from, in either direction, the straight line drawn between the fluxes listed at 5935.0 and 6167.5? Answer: 6034.0 angstrom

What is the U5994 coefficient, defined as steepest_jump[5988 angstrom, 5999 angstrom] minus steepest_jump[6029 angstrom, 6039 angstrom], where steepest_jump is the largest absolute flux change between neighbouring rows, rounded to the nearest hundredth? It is -0.10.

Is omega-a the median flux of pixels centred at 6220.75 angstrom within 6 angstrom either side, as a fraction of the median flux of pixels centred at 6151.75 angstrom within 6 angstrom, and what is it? 0.92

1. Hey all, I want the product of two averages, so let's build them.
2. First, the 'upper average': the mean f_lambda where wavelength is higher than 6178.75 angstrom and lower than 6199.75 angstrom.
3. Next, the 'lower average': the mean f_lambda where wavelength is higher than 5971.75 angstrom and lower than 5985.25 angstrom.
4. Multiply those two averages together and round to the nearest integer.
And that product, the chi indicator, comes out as 72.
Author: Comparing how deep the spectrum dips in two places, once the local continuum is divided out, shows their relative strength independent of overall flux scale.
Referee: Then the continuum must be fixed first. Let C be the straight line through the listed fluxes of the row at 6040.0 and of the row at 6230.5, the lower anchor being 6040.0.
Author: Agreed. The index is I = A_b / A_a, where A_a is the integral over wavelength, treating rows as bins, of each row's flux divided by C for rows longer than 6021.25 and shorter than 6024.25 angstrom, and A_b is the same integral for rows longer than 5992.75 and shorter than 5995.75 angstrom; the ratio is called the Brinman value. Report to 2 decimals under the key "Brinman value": 1.11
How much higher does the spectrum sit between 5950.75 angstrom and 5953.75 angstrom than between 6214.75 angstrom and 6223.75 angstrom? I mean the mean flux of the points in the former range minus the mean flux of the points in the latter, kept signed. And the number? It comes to 1.1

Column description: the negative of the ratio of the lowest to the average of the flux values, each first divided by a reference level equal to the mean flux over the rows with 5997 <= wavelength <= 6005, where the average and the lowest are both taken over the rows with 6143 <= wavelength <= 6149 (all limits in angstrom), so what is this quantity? -0.981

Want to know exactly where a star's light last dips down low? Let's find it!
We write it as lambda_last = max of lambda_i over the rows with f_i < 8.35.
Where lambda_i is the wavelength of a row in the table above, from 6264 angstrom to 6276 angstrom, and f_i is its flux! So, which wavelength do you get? 6275.5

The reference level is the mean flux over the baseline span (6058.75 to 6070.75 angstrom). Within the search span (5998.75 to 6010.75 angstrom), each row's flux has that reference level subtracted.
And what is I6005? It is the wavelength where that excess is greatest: 6008.5 angstrom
